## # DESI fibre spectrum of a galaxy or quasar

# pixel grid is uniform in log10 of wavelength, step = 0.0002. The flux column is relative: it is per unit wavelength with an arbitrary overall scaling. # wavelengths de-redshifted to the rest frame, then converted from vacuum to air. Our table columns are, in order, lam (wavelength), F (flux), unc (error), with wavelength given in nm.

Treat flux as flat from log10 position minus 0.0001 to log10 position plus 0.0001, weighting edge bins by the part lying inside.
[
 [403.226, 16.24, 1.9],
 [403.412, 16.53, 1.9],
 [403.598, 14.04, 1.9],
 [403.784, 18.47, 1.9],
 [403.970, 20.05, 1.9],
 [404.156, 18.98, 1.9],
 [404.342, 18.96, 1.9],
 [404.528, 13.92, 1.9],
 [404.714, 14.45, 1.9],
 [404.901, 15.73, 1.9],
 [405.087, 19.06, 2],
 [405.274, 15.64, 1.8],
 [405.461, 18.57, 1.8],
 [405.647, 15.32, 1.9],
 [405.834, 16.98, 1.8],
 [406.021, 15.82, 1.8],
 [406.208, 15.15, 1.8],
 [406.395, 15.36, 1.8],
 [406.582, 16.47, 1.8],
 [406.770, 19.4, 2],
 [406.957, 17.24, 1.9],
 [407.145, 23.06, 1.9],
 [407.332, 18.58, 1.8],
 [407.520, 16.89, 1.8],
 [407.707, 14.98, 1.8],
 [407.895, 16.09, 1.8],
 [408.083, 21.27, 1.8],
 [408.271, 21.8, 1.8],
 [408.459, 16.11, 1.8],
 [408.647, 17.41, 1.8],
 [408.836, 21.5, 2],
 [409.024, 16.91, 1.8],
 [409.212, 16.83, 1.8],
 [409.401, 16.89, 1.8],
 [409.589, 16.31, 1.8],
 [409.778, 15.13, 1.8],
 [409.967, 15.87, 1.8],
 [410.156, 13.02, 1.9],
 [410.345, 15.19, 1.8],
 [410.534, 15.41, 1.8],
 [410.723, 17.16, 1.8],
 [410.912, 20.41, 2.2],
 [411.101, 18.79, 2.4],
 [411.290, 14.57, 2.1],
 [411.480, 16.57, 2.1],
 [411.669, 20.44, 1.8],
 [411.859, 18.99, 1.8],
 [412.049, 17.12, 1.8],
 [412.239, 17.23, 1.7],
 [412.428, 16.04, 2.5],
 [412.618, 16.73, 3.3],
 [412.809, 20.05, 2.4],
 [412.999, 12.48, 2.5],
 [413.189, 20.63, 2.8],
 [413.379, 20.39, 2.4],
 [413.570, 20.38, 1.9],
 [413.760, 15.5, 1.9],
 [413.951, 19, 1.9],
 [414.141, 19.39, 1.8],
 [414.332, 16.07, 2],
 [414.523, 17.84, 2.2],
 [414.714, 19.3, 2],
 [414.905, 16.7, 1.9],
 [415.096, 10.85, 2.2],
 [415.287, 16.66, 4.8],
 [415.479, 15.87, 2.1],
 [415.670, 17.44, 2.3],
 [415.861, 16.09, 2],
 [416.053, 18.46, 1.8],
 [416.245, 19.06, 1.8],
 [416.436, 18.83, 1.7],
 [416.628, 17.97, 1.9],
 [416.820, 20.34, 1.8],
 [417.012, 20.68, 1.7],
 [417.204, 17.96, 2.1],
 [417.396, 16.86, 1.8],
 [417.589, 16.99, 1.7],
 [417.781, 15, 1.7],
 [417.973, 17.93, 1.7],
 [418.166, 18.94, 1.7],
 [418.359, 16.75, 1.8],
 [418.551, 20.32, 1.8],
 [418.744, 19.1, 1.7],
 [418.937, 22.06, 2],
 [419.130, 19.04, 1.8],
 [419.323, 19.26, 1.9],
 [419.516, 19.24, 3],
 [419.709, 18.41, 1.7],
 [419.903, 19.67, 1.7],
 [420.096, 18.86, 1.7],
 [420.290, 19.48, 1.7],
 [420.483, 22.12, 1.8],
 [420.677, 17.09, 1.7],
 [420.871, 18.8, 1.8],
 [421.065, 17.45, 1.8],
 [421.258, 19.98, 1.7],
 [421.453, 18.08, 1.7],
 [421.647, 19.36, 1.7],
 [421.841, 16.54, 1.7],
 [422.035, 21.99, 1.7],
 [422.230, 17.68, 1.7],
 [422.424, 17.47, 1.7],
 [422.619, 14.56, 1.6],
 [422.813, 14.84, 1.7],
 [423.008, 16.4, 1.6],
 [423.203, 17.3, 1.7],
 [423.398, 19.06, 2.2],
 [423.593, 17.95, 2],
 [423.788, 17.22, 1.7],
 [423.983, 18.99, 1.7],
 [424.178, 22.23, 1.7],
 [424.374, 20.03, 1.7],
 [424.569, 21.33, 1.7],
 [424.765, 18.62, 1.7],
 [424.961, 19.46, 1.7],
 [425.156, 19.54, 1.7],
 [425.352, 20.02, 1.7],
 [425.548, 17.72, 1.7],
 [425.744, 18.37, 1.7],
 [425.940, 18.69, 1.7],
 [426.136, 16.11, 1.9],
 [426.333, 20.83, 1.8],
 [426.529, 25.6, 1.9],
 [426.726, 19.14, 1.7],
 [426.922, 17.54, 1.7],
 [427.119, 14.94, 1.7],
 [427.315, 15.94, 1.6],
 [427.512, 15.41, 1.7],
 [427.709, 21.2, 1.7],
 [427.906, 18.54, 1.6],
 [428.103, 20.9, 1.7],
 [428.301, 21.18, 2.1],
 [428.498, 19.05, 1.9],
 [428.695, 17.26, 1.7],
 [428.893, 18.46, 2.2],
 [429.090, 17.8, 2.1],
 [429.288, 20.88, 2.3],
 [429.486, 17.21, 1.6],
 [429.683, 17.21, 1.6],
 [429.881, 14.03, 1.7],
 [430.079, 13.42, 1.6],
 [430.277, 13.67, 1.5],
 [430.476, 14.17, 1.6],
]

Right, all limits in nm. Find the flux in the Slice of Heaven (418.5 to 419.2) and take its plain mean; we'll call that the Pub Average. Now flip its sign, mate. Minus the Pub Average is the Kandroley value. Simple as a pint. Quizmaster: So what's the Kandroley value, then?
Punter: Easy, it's -20.1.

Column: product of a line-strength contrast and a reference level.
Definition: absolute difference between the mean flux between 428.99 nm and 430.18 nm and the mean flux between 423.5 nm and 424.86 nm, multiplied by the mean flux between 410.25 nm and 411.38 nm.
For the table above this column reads 46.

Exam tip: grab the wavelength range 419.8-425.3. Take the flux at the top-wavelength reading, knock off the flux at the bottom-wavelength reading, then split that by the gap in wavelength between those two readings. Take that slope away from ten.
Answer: 10.0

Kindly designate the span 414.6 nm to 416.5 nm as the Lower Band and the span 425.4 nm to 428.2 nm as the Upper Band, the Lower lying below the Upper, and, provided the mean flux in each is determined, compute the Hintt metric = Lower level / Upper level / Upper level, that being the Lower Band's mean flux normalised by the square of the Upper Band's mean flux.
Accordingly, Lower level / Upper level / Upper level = 0.049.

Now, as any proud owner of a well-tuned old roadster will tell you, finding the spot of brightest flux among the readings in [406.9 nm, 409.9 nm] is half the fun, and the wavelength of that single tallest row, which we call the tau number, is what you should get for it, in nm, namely 407.145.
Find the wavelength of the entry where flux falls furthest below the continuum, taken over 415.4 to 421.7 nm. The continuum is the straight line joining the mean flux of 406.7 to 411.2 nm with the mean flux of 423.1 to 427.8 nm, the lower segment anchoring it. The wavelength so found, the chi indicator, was 417.781 nm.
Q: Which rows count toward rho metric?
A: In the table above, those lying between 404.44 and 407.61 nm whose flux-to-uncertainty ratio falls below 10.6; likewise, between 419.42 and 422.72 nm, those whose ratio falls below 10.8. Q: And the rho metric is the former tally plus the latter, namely 25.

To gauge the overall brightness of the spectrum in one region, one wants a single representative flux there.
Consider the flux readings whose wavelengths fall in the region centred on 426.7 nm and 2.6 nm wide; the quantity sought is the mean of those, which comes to 18.5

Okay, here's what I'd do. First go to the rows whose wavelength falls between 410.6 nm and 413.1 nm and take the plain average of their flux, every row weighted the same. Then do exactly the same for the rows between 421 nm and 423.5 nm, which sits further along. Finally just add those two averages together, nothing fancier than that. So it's 35.2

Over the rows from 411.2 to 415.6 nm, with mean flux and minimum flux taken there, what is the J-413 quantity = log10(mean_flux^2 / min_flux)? 1.44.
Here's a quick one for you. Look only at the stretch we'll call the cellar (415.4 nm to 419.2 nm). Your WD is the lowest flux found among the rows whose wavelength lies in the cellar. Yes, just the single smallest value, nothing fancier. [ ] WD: 15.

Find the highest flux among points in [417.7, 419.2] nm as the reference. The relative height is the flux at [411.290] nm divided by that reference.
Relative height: 0.66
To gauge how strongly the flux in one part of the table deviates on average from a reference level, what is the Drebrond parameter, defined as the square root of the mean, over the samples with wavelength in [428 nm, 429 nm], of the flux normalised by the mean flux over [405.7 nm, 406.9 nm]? 1.08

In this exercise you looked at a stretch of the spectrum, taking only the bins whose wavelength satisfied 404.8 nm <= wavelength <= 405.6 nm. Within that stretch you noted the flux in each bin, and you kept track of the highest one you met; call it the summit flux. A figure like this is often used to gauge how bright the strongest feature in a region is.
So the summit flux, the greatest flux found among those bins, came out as 19.06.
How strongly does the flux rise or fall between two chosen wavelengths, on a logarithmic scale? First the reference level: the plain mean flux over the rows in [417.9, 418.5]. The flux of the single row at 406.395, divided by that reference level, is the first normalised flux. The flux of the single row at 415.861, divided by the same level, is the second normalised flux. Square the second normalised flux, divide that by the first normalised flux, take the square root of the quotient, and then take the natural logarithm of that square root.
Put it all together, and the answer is -0.03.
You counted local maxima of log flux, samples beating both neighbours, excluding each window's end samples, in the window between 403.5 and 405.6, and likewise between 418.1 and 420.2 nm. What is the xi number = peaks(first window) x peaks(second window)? 8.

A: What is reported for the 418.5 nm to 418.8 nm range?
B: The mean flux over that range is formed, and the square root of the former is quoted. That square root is 4.44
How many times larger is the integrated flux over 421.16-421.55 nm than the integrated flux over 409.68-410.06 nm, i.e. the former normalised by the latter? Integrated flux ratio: 1.26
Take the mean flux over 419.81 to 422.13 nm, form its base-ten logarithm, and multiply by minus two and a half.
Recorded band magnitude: -3.204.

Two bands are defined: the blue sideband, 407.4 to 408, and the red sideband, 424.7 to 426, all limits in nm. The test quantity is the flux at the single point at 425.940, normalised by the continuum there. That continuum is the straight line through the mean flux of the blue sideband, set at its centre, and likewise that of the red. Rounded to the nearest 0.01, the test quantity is 0.98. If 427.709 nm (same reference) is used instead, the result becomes 1.10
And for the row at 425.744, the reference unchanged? 0.97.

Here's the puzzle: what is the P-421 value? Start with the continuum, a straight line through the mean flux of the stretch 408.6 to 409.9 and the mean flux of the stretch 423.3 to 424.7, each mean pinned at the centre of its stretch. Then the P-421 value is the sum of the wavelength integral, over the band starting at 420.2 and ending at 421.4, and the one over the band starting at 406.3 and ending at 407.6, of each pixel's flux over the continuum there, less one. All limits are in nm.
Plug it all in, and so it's 0.10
